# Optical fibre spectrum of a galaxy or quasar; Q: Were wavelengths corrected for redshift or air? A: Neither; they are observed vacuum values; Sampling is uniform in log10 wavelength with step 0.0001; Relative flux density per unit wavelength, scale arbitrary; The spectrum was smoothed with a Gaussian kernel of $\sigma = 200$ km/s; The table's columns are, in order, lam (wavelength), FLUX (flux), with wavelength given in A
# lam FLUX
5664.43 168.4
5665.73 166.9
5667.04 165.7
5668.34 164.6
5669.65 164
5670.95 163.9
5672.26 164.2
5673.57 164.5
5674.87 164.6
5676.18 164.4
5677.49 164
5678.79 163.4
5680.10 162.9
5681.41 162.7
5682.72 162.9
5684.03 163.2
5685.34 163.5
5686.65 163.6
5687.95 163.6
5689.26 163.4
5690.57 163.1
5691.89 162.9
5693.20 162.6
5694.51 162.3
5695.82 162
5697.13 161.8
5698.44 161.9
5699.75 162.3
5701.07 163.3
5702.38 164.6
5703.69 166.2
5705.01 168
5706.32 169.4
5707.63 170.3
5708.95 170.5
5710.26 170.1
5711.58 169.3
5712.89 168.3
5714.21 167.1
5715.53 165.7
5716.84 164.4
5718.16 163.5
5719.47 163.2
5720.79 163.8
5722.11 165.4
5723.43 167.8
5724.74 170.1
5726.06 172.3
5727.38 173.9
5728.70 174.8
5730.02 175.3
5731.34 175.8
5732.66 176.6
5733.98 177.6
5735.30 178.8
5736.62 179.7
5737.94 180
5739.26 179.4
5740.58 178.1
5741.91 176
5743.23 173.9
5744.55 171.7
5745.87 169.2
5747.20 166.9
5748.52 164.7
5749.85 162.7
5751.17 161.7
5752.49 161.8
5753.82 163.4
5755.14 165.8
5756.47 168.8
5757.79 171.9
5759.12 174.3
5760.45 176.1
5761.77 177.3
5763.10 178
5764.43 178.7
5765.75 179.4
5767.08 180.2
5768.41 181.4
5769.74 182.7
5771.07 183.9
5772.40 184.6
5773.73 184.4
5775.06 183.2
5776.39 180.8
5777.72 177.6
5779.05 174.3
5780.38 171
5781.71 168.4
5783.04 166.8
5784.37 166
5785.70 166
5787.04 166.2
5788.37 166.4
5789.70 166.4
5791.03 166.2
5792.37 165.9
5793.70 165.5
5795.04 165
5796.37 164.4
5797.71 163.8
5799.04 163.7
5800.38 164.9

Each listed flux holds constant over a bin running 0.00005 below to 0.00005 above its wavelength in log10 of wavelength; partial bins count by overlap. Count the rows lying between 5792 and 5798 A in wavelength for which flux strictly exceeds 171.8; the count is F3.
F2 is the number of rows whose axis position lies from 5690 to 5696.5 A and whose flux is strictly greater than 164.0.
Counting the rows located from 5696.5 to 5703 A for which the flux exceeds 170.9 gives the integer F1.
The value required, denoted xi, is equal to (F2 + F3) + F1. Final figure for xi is 0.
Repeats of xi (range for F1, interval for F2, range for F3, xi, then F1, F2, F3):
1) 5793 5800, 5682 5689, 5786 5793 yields 0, 0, 0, 0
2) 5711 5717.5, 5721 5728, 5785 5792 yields 5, 0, 5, 0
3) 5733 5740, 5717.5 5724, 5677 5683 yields 7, 5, 2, 0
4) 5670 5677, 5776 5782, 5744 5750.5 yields 5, 0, 5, 0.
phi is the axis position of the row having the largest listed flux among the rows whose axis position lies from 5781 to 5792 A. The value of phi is 5781.71 A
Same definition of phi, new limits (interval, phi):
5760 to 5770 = 5769.74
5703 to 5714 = 5708.95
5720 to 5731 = 5730.02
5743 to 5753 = 5743.23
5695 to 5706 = 5705.01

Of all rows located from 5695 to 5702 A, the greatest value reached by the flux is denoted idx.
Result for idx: 163.3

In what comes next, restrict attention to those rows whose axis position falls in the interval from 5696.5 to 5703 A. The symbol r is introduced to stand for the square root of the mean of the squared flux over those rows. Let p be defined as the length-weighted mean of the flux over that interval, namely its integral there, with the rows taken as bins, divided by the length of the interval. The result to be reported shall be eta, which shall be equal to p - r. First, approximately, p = 163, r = 163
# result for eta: -0.02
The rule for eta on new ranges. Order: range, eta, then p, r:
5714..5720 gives 0.00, 165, 165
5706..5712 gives 0.00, 170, 170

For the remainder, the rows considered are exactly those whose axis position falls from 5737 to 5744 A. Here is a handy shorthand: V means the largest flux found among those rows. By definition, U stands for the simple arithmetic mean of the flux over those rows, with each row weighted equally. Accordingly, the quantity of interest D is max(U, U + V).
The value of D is 357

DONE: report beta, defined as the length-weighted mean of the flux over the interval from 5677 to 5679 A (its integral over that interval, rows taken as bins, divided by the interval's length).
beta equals 164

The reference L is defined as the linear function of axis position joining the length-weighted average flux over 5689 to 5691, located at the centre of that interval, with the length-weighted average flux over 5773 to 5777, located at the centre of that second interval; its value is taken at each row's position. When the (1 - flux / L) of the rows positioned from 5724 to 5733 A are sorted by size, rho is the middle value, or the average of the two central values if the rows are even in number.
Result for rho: -0.02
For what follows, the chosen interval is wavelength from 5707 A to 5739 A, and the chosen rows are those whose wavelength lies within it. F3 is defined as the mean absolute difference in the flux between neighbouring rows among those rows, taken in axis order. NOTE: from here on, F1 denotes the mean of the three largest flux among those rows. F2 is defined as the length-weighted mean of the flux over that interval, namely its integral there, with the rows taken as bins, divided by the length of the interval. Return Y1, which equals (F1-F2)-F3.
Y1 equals 7.3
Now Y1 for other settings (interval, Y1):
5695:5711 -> 3.6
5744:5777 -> 8.7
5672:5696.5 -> 0.9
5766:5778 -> 0.9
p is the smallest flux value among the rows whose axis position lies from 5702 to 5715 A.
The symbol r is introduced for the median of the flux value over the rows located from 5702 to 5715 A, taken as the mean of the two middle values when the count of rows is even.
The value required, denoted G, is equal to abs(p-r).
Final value 4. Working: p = 164.6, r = 169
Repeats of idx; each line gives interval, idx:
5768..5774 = 184.6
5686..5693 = 163.6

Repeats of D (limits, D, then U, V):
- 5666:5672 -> 330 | 165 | 165.7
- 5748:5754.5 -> 328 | 163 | 164.7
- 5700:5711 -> 338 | 168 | 170.5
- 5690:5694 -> 326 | 163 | 163.1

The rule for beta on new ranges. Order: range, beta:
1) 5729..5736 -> 177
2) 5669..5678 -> 164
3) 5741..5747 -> 172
